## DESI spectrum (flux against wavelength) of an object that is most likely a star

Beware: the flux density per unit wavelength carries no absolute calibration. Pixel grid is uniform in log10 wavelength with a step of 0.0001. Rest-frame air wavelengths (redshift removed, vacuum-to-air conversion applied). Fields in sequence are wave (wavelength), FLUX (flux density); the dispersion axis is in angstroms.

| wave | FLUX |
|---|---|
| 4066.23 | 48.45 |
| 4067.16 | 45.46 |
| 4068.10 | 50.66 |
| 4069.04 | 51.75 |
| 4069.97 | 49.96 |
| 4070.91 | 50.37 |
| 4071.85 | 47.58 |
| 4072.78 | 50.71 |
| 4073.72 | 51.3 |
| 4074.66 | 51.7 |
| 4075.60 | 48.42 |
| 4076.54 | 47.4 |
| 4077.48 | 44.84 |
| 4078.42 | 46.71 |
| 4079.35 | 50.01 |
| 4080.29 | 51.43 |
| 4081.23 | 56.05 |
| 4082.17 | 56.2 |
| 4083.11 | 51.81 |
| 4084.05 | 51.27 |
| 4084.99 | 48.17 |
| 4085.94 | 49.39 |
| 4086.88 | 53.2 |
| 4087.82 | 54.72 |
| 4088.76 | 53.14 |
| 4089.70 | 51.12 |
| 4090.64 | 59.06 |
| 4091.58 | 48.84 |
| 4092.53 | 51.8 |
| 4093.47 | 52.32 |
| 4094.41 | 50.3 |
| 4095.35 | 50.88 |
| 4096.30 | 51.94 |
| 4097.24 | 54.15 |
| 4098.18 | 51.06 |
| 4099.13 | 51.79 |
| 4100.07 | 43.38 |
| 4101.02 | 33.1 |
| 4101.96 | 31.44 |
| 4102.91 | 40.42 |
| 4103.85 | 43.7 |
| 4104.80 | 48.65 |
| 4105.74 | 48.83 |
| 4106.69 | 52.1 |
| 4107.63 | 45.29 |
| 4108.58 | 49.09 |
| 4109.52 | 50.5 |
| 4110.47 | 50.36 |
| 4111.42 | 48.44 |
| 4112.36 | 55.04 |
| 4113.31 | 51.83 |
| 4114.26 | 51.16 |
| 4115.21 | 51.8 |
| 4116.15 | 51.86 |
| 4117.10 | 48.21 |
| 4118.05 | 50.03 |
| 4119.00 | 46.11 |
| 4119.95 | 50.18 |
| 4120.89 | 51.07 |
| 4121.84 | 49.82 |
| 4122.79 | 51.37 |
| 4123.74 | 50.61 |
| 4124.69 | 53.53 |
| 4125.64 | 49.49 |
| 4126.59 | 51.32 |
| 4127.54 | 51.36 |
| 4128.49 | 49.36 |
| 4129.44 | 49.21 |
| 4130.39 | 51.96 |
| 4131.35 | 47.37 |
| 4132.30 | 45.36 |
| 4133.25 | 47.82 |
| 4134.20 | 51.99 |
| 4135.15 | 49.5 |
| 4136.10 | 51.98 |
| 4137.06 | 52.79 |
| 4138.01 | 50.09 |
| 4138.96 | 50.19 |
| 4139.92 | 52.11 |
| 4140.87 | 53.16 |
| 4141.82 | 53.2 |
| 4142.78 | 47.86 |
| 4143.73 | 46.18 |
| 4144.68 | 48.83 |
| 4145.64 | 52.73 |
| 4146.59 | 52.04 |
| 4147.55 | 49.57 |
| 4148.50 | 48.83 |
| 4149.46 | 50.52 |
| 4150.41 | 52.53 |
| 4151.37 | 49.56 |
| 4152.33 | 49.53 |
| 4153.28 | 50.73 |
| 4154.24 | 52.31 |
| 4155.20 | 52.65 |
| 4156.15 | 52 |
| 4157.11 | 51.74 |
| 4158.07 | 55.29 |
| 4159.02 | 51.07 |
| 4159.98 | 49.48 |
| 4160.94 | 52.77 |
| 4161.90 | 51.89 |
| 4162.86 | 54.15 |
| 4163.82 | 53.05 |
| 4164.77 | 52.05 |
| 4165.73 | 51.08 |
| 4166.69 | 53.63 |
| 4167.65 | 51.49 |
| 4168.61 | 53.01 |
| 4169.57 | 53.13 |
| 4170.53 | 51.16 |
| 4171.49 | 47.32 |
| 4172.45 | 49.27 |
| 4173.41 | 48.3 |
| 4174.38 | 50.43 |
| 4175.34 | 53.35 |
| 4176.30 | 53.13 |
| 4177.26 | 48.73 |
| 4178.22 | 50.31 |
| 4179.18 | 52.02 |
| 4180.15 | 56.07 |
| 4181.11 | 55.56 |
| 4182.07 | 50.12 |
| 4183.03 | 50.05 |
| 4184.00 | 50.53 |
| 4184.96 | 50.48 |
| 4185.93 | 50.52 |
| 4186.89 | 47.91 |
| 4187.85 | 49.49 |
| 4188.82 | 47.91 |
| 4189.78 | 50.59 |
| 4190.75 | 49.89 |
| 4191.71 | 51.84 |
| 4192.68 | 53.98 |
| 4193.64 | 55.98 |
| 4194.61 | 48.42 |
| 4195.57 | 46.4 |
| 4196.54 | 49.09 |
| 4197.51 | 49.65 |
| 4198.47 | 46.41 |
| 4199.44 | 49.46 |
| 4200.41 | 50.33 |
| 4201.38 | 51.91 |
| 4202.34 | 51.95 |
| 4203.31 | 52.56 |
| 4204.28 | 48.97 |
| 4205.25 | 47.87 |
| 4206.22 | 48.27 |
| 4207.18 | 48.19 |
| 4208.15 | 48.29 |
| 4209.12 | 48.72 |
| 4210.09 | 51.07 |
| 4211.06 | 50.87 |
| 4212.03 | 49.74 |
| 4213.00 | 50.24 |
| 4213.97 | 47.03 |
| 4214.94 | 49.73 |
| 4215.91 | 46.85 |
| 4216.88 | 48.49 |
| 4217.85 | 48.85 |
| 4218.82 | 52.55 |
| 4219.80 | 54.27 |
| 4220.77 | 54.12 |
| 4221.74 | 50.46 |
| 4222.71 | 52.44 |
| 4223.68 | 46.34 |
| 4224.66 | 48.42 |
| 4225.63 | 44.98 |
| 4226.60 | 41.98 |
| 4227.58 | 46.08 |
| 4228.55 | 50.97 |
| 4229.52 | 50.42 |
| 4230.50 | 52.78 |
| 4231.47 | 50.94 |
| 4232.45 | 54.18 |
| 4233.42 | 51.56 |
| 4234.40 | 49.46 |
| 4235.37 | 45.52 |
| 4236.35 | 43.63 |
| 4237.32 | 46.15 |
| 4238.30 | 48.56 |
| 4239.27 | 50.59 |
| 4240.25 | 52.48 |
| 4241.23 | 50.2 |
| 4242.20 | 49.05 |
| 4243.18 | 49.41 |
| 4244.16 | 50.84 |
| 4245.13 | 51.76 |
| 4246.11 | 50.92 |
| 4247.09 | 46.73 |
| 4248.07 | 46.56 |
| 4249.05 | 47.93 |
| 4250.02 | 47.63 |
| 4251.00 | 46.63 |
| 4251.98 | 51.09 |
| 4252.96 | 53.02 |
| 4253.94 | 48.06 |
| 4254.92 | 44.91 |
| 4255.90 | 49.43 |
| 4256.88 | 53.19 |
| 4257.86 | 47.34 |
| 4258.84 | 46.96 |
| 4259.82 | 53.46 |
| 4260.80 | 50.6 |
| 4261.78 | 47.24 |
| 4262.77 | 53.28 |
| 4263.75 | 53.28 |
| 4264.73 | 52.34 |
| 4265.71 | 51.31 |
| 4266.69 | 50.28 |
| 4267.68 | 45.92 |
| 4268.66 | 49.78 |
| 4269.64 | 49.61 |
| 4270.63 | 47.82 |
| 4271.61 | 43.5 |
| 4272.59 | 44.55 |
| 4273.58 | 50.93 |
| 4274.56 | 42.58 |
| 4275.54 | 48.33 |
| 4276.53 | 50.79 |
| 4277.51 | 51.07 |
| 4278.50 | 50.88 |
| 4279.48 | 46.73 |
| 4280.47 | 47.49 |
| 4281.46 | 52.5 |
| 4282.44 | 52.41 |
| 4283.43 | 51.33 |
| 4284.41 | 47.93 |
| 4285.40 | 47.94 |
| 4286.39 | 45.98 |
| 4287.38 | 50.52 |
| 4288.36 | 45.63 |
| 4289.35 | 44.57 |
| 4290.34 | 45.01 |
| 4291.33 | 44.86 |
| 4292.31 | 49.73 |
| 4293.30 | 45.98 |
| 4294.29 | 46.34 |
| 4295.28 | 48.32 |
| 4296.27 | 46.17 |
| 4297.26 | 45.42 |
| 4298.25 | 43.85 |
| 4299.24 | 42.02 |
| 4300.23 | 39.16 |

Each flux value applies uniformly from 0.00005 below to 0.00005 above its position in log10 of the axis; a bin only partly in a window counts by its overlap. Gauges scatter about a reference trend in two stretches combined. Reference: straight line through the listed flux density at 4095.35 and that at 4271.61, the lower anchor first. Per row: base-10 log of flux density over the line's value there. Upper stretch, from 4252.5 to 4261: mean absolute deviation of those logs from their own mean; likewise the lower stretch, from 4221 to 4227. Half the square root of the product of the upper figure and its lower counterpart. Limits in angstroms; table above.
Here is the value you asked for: 0.012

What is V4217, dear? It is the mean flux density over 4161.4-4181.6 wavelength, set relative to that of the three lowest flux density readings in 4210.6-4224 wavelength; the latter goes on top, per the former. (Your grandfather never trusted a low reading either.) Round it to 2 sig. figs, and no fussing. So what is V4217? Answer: 0.90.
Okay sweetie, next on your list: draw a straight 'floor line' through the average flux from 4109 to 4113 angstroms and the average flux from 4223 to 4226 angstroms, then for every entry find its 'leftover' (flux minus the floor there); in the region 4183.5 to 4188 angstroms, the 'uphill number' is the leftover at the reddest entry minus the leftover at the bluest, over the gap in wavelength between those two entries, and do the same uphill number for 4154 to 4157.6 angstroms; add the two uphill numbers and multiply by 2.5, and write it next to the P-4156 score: -1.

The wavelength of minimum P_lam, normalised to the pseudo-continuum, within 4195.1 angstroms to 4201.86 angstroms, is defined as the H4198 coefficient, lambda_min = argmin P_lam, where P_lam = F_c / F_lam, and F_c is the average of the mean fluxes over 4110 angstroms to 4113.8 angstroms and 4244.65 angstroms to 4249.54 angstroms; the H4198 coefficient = 4201.38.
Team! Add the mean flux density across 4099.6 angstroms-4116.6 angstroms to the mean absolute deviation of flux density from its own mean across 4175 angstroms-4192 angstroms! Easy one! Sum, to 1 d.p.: 48.8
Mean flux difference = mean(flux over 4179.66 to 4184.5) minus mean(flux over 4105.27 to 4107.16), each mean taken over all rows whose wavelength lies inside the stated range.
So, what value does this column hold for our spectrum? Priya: 2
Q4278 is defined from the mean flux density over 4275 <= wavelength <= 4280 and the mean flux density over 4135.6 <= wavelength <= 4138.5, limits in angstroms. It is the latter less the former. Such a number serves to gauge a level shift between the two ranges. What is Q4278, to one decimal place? 2.1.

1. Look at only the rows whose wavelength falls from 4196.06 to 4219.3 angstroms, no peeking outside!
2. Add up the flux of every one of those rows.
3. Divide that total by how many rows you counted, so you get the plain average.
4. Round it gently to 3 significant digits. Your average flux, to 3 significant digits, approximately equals 49.5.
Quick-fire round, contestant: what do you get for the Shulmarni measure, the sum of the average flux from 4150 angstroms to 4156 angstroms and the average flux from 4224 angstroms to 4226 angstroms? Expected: 98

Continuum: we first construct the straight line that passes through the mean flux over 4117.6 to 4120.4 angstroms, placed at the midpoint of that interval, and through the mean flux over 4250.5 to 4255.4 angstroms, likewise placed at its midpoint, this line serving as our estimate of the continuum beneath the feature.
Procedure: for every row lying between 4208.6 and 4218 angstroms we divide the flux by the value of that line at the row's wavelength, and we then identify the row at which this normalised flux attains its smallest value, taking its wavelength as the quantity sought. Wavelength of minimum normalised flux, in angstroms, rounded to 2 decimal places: 4215.91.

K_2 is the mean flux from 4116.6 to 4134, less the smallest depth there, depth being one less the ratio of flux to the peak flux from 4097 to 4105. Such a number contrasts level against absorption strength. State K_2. 49.7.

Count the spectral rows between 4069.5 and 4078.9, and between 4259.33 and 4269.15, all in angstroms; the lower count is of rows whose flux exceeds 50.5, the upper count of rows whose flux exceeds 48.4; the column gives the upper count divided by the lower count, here 2.7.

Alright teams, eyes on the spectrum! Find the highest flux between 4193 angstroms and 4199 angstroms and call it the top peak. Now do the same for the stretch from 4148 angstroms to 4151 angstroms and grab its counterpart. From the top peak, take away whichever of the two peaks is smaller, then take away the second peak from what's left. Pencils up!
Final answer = -49.1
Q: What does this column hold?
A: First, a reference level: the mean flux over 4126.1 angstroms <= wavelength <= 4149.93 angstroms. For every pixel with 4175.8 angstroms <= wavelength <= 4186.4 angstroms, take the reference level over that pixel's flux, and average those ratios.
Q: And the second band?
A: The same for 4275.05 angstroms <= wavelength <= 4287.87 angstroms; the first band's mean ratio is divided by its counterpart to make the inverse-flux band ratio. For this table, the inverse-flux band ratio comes 0.960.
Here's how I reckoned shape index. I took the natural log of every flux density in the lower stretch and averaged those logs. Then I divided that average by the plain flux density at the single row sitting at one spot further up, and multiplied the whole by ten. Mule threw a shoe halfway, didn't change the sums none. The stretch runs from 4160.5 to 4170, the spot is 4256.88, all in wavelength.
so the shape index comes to 0.75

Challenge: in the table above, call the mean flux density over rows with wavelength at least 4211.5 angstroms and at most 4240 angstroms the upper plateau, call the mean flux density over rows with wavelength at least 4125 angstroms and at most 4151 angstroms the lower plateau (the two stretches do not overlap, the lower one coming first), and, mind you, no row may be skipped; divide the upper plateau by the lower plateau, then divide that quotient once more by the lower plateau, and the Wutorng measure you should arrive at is 0.0195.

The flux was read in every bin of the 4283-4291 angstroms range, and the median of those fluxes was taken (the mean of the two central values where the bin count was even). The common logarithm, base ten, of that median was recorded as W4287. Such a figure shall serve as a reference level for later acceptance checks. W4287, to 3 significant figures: 1.67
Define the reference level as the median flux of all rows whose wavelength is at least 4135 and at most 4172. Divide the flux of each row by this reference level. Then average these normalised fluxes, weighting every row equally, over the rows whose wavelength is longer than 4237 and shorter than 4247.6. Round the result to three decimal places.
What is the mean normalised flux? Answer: 0.958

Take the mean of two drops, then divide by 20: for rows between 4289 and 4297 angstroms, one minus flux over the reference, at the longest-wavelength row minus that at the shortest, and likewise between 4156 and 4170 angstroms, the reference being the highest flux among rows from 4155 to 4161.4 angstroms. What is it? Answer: -0.0012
